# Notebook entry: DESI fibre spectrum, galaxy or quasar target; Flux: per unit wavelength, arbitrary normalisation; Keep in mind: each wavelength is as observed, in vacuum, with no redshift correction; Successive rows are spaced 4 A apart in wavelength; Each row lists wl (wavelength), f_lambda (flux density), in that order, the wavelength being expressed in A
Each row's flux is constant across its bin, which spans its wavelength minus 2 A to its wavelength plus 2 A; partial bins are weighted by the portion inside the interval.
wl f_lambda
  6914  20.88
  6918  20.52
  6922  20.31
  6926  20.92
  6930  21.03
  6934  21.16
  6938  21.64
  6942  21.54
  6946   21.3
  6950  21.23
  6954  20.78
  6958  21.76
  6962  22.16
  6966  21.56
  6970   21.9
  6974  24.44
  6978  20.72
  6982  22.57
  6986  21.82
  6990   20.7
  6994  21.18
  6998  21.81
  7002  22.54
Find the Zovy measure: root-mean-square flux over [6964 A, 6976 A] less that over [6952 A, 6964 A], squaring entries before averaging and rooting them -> 1.1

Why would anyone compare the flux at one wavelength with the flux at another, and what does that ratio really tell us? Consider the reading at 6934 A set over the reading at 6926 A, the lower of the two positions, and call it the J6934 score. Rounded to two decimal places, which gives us 1.01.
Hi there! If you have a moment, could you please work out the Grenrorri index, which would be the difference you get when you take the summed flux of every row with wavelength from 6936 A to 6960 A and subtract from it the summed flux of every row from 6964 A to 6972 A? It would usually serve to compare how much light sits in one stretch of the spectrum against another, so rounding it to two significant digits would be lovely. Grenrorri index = 85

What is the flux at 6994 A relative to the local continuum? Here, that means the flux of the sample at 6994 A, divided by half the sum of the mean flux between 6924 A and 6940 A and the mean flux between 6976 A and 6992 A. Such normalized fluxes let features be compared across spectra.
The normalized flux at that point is 0.99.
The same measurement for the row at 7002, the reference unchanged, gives 1.06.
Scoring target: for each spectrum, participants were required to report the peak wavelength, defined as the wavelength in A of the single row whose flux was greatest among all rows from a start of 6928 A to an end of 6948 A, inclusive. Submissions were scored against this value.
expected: 6938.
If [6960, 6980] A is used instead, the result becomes 6974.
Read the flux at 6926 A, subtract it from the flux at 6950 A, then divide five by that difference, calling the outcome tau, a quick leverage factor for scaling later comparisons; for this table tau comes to 16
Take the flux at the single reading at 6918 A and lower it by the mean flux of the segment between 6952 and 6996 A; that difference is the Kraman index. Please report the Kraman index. -1.3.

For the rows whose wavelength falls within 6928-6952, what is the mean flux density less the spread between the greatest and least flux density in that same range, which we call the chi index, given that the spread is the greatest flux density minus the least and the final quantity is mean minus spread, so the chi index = 20.7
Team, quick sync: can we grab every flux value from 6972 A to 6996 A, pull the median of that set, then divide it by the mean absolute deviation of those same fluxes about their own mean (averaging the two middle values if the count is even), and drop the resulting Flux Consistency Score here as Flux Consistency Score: 20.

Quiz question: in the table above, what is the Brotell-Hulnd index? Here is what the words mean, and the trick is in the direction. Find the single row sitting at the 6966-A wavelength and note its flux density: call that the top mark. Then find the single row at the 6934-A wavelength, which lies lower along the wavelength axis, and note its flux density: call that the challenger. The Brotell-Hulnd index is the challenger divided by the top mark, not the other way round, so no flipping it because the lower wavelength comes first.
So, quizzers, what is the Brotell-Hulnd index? 0.981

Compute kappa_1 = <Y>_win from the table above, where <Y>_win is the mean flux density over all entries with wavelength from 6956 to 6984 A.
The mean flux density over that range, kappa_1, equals 22.2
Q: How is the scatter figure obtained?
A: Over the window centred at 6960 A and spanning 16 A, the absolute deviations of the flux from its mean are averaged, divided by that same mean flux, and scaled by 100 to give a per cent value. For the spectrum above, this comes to 1.8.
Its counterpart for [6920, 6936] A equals 1.3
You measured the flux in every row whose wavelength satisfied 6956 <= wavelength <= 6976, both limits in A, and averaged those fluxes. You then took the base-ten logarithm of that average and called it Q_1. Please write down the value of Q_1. 1.35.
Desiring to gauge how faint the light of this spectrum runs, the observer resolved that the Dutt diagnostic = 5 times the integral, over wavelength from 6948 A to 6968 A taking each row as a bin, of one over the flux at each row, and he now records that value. 4.65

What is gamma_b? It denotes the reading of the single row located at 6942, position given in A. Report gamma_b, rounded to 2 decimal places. 21.54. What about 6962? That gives 22.16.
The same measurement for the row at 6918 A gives 20.52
